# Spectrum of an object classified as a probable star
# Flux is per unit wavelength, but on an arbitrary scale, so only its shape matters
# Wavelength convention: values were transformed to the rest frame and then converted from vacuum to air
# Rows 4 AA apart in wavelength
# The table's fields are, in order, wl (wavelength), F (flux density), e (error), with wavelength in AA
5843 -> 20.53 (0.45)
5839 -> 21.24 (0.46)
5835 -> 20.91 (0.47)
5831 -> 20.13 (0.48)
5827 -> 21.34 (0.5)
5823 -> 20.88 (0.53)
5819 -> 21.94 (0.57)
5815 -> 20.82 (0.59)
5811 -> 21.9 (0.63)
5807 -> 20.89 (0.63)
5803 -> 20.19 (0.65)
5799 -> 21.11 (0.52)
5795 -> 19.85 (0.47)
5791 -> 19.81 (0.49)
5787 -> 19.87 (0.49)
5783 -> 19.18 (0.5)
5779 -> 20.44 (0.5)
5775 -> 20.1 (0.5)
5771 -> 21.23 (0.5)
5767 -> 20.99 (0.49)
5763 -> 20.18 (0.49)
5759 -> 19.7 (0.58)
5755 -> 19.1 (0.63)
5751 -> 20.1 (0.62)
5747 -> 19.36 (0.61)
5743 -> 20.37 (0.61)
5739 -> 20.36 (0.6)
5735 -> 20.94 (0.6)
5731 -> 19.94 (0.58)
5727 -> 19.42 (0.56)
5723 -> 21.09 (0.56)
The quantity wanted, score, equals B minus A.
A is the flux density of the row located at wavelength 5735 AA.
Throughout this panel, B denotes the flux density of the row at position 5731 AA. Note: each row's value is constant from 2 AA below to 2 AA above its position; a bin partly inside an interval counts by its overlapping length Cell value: -1.0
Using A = 20.94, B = 19.94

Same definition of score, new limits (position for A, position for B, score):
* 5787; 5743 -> 0.5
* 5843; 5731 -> -0.6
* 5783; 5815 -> 1.6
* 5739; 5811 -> 1.5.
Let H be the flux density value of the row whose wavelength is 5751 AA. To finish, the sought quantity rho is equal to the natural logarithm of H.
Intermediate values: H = 20.1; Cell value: 3.00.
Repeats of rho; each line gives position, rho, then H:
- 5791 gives 2.99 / 19.81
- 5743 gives 3.01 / 20.37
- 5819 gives 3.09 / 21.94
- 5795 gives 2.99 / 19.85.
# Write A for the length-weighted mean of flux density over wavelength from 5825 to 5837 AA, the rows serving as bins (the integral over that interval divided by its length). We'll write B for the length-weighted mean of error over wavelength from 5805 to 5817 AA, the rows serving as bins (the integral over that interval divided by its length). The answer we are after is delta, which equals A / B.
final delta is 34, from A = 20.8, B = 0.617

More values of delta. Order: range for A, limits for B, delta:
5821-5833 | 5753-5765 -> 37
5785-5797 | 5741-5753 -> 32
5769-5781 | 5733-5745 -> 34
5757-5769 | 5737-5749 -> 33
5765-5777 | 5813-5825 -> 37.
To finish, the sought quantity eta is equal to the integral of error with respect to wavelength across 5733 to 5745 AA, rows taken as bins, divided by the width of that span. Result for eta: 0.60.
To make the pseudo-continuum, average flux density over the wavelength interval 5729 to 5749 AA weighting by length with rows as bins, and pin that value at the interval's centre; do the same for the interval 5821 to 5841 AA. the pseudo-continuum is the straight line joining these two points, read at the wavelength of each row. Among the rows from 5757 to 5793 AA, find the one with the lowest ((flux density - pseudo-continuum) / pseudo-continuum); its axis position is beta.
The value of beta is 5783 AA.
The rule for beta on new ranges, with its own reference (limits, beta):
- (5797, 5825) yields 5803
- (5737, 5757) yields 5755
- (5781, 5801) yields 5783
